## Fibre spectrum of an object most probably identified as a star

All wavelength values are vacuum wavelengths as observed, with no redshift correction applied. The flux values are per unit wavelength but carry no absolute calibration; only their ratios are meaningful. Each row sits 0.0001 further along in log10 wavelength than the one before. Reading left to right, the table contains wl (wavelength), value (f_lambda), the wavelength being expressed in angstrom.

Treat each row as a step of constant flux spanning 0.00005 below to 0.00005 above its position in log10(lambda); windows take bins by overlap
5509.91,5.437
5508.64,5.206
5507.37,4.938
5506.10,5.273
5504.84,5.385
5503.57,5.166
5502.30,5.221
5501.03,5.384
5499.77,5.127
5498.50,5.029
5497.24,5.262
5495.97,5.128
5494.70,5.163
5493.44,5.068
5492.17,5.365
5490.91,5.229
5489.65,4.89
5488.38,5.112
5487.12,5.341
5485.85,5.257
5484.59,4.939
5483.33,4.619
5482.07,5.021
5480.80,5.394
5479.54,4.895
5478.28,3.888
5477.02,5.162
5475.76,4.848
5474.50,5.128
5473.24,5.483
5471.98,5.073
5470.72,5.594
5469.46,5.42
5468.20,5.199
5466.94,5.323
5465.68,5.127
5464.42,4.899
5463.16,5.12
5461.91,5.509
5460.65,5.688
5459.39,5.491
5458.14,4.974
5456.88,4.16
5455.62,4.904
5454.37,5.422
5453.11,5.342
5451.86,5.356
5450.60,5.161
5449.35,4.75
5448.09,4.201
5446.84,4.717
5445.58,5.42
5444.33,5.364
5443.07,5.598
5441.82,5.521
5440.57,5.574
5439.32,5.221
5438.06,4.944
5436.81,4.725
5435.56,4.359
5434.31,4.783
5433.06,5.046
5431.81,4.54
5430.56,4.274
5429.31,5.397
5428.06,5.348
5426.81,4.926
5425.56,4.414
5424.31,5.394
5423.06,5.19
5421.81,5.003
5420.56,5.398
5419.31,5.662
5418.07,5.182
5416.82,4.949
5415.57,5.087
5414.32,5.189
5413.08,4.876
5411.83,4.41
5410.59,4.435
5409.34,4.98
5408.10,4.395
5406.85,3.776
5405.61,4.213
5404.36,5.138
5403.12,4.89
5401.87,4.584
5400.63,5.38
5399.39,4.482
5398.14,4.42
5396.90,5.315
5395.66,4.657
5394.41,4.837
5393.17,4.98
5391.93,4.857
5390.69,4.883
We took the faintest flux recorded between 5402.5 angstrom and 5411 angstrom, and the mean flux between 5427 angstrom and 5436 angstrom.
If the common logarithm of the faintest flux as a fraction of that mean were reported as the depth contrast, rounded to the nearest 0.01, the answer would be -0.11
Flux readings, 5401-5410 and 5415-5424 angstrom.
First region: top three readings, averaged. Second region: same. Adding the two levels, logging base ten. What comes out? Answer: 1.018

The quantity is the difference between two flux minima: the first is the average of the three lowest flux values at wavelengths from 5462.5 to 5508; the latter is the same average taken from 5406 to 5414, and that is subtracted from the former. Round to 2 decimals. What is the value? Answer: 0.26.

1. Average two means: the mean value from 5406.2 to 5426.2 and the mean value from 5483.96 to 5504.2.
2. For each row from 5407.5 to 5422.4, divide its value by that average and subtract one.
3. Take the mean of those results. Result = -0.01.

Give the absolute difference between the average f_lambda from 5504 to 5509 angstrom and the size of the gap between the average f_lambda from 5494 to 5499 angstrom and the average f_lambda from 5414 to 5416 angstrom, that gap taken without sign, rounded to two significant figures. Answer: 5.2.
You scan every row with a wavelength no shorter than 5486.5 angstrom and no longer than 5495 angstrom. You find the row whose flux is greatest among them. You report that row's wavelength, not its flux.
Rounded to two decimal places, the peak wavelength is 5492.17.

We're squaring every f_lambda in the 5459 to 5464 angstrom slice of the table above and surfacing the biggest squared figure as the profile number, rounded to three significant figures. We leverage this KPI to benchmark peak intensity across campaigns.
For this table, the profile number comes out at 32.4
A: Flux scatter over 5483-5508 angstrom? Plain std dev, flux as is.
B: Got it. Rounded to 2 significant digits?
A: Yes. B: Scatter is 0.19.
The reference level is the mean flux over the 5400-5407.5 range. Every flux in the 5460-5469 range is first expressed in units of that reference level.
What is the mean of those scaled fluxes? 1.13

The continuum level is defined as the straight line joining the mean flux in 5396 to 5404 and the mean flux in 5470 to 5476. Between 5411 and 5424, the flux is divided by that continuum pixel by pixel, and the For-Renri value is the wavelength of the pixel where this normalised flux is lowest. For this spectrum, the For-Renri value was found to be 5411.83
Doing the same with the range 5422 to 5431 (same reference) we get 5430.56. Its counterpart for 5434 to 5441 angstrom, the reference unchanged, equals 5435.56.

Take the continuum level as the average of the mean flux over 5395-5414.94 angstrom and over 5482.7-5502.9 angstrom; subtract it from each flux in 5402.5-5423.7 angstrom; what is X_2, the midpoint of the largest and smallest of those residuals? -0.20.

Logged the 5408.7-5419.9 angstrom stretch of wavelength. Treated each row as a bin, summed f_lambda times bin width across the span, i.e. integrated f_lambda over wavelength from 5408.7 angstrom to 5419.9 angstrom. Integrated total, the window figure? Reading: 56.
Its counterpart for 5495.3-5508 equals 66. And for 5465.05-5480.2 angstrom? 77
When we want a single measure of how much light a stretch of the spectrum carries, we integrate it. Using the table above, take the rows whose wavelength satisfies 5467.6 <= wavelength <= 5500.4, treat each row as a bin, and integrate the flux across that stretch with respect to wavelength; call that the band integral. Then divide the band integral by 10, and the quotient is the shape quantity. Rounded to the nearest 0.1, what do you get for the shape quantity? 16.7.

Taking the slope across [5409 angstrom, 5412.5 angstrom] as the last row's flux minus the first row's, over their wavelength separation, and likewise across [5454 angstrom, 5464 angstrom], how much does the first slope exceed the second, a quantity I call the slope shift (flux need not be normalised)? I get -0.19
